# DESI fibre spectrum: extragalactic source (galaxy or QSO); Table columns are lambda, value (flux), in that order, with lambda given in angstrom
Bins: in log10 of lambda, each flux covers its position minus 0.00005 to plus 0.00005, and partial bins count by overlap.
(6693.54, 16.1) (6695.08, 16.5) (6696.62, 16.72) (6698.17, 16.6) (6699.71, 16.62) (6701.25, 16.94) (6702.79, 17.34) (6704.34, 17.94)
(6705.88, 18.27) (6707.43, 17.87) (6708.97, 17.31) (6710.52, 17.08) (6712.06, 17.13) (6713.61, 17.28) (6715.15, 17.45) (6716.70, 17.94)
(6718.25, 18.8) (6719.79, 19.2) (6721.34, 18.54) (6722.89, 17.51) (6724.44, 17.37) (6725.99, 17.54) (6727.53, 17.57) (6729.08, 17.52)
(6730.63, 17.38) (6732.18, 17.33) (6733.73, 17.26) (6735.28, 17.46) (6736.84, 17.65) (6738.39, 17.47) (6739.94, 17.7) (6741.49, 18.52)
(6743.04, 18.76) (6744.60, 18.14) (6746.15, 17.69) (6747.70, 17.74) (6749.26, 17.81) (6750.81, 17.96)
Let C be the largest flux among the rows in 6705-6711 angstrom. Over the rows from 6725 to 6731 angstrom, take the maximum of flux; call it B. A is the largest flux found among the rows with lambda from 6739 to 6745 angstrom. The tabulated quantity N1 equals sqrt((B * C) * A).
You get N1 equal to 77.6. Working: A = 18.76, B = 17.57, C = 18.27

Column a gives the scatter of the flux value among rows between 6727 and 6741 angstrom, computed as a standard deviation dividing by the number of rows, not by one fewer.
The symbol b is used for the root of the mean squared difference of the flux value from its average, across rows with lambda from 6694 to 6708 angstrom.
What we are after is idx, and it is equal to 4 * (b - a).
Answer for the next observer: 2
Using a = 0.14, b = 0.64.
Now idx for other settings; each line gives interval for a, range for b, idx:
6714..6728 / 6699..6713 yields -1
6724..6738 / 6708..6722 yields 3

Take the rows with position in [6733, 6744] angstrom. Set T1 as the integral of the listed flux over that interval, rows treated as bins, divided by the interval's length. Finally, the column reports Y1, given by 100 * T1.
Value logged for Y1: 1783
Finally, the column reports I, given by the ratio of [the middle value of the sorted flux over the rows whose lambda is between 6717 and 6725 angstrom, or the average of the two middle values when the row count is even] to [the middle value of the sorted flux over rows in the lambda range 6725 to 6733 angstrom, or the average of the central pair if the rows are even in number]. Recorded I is 1.06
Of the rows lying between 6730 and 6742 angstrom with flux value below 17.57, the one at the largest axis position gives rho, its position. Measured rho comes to 6738.39 angstrom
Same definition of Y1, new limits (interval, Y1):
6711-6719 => 1769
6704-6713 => 1758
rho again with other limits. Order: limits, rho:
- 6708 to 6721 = 6715.15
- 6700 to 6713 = 6712.06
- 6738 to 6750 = 6738.39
